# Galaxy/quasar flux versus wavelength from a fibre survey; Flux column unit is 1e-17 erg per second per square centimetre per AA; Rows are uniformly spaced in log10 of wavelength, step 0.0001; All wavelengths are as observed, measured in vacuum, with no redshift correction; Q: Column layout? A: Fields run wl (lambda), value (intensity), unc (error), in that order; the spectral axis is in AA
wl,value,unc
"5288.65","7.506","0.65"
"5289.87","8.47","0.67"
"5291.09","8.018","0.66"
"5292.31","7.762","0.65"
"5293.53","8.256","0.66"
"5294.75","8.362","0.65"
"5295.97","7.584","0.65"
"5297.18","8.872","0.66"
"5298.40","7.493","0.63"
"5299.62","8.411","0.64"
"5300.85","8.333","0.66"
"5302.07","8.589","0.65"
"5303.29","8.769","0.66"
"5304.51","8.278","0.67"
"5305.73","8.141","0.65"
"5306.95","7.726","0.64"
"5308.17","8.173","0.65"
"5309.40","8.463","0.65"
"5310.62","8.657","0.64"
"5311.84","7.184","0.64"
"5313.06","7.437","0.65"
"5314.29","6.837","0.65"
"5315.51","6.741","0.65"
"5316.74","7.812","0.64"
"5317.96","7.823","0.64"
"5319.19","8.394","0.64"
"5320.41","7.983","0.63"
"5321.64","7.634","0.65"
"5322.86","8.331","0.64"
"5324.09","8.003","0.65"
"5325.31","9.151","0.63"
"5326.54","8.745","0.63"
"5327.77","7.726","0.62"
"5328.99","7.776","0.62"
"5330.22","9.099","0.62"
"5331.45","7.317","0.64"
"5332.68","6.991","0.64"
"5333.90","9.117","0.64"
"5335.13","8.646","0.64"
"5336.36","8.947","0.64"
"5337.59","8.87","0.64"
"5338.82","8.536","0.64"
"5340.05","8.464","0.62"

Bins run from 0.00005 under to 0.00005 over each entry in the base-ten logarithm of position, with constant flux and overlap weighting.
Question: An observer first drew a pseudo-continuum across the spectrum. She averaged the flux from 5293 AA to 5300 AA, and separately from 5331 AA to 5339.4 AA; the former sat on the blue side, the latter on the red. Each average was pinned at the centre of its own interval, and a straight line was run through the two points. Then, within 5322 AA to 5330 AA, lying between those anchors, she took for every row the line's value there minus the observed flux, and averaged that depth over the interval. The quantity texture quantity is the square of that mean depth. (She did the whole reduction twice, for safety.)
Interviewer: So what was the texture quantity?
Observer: 0.00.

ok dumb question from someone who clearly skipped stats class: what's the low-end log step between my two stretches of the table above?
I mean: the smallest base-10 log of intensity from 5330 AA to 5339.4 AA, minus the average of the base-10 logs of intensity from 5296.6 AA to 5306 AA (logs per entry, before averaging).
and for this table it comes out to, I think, -0.08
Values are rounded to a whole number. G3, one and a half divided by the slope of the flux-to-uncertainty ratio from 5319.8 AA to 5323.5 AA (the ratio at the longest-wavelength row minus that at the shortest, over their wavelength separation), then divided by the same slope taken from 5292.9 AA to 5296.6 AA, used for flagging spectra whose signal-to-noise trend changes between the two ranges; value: -31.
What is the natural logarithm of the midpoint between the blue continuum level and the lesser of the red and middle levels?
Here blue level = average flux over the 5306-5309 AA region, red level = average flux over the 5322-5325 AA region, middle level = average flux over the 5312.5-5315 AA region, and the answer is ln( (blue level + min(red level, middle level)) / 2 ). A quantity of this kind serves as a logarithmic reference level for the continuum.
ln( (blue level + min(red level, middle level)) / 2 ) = 2.02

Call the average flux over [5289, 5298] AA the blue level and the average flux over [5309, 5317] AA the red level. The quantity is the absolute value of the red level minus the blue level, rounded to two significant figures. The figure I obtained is 0.60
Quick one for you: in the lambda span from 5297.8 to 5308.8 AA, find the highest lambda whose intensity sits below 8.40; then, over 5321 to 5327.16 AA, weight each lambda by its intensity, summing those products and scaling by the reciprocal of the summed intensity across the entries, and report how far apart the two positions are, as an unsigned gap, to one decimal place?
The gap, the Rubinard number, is 16.0 AA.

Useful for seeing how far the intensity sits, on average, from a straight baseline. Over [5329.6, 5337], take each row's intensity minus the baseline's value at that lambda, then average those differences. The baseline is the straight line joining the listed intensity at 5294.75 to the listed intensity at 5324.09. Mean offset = 0.46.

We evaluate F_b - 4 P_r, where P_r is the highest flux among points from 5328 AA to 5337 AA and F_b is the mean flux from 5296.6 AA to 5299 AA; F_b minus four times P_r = -28.3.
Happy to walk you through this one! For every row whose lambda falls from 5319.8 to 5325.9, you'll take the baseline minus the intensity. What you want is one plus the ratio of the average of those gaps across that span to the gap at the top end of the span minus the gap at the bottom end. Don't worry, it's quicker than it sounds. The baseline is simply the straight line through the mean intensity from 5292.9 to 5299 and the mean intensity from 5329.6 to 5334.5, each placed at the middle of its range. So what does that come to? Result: 1.1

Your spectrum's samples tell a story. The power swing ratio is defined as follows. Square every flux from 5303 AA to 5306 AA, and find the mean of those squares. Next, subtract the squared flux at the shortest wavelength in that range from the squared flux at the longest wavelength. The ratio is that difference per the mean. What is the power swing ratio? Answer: -0.2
